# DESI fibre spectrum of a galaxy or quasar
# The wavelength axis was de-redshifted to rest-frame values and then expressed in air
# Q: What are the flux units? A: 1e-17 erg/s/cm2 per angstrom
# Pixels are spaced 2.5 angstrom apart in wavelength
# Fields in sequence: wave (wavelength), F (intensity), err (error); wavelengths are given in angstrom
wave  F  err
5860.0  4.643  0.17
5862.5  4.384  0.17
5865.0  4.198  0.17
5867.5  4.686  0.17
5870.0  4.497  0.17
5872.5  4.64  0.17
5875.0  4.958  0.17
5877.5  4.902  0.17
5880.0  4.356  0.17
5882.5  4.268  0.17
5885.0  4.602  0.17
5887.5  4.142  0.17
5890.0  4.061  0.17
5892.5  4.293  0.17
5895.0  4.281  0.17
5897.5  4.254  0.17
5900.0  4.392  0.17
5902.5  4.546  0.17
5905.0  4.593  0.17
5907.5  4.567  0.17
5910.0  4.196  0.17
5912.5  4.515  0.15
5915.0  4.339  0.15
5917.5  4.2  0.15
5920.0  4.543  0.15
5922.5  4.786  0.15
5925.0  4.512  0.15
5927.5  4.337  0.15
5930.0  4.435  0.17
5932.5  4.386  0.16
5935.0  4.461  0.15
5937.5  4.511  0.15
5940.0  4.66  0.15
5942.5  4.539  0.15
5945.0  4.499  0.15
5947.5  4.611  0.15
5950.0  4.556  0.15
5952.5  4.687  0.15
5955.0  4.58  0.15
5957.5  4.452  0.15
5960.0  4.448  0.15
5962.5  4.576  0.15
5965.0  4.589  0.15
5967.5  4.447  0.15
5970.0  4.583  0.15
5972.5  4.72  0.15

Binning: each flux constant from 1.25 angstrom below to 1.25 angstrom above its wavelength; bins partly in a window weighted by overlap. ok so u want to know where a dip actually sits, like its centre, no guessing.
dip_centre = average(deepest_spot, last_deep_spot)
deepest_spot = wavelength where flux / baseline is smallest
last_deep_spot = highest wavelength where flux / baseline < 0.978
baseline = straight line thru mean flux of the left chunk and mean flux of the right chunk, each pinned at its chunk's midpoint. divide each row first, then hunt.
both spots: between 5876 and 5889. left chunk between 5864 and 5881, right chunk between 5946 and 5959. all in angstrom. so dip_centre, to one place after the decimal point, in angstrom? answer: 5887.5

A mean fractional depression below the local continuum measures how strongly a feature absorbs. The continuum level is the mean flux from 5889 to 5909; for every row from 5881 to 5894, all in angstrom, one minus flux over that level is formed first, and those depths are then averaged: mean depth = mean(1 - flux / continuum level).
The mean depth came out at 0.023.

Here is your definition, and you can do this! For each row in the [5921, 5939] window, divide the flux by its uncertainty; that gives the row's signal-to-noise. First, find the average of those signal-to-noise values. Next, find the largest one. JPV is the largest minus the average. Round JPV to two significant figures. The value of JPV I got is 2.7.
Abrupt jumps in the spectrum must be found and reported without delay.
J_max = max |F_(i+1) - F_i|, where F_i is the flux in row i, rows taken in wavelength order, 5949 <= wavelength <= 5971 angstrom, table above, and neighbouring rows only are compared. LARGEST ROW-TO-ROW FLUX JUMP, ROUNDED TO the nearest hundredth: 0.14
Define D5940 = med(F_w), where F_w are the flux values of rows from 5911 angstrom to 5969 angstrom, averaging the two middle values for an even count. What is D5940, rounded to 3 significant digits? 4.51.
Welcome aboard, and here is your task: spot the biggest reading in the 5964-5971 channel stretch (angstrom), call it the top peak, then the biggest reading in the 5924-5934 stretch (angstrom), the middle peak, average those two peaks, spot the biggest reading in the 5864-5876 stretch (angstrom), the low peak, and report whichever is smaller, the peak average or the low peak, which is 4.55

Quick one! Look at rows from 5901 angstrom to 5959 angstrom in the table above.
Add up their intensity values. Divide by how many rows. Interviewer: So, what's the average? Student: 4.50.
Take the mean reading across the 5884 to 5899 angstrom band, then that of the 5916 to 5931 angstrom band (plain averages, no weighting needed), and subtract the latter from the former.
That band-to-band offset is -0.20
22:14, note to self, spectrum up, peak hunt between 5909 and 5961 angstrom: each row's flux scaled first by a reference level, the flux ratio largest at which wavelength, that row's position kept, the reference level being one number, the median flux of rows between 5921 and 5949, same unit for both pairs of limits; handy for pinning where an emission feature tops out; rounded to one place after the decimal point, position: 5922.5 angstrom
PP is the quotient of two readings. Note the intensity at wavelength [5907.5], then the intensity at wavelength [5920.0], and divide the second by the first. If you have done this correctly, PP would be 0.99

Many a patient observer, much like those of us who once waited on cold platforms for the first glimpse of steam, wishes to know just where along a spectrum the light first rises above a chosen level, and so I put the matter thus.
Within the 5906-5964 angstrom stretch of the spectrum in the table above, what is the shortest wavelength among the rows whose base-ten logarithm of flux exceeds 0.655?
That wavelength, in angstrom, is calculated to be 5907.5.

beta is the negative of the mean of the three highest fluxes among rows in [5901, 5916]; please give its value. -4.57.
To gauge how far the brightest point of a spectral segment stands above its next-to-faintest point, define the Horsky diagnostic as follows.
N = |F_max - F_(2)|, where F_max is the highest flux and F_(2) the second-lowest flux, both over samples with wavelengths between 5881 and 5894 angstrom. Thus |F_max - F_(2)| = 0.46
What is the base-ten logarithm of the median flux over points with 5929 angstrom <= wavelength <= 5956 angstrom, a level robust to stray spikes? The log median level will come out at 0.657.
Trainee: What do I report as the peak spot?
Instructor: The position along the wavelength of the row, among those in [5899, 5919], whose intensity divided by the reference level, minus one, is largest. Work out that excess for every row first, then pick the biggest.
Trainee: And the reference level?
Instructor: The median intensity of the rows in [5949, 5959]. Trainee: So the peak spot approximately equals 5905.0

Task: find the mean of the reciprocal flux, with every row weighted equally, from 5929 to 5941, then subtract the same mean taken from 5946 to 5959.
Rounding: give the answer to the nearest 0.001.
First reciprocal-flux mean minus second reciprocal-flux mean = 0.004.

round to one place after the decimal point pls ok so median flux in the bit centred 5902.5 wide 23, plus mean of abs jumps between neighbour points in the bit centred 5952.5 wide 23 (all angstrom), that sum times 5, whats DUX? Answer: 22.4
